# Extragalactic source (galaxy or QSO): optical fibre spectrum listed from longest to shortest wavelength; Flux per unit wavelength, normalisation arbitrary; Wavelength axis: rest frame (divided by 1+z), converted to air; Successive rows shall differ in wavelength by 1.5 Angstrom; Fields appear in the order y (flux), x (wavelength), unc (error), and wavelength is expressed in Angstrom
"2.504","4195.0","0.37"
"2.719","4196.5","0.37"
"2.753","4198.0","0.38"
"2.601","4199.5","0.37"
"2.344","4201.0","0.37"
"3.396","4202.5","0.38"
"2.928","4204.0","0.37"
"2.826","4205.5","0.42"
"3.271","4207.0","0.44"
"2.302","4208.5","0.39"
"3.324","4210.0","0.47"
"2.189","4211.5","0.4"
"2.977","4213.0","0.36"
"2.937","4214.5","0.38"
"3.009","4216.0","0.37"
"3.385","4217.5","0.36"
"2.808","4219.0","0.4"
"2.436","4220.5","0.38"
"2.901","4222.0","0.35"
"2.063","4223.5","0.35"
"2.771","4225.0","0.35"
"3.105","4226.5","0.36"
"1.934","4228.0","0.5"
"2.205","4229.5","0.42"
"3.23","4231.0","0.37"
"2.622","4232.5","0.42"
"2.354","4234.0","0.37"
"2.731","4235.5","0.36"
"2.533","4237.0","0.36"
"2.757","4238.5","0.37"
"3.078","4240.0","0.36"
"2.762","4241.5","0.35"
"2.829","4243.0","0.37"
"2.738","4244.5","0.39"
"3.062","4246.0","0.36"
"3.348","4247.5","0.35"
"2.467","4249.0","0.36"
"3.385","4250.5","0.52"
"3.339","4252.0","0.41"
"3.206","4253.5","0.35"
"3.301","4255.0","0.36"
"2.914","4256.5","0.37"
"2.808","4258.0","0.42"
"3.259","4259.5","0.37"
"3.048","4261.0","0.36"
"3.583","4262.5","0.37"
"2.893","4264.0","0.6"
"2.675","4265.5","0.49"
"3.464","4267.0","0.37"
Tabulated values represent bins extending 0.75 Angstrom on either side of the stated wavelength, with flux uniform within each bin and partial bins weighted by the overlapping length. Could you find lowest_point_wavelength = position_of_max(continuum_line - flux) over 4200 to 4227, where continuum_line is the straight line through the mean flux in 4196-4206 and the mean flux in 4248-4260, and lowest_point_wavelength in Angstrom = 4223.5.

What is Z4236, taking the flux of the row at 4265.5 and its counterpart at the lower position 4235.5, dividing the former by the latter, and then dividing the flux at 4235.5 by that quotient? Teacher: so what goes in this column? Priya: 2.8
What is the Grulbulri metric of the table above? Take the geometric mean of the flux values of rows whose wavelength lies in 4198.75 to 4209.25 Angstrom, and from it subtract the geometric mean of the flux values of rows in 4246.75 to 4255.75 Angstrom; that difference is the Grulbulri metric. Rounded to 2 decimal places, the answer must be -0.37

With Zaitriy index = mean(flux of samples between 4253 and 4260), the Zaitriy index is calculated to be 3.1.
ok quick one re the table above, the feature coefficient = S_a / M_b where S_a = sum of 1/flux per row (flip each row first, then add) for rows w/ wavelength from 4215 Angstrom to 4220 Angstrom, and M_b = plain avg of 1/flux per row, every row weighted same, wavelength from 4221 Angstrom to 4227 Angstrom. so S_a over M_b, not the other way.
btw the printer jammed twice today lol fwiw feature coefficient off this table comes 2.6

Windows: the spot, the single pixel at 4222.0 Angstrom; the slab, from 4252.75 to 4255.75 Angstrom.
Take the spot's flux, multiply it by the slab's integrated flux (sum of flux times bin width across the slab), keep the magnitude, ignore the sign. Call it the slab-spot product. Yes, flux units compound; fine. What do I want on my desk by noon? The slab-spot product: 28.3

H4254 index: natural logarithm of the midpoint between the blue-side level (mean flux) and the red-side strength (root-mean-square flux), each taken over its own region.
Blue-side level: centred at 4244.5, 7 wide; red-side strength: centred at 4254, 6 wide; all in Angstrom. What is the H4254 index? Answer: 1.12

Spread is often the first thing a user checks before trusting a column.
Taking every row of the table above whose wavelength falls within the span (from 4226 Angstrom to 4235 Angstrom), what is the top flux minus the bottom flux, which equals 1.3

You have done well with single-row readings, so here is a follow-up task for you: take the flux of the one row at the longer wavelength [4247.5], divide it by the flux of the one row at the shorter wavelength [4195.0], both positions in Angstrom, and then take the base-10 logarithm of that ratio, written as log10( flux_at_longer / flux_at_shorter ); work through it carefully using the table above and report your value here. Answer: 0.13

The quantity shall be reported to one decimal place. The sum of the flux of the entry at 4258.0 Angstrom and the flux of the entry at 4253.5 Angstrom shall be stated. 6.0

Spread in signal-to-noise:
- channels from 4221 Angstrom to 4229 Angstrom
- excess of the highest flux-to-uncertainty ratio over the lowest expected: 4.76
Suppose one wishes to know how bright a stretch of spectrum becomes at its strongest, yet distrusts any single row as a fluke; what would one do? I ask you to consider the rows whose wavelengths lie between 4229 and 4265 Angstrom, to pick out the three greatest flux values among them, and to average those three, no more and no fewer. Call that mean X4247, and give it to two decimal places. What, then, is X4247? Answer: 3.44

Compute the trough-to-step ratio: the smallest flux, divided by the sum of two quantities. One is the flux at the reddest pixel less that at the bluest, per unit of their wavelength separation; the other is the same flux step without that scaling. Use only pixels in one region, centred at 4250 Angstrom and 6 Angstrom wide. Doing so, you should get -224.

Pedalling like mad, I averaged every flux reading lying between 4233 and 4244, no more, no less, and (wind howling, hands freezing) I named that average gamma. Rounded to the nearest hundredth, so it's 2.72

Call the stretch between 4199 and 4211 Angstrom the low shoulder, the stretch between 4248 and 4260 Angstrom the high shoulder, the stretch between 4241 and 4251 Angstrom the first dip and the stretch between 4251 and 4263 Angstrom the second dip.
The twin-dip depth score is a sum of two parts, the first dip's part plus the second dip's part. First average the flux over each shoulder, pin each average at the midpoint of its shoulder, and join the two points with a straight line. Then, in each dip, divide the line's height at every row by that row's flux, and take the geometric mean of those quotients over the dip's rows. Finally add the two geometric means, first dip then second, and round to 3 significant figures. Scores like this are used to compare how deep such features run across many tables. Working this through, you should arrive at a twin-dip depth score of 2.02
